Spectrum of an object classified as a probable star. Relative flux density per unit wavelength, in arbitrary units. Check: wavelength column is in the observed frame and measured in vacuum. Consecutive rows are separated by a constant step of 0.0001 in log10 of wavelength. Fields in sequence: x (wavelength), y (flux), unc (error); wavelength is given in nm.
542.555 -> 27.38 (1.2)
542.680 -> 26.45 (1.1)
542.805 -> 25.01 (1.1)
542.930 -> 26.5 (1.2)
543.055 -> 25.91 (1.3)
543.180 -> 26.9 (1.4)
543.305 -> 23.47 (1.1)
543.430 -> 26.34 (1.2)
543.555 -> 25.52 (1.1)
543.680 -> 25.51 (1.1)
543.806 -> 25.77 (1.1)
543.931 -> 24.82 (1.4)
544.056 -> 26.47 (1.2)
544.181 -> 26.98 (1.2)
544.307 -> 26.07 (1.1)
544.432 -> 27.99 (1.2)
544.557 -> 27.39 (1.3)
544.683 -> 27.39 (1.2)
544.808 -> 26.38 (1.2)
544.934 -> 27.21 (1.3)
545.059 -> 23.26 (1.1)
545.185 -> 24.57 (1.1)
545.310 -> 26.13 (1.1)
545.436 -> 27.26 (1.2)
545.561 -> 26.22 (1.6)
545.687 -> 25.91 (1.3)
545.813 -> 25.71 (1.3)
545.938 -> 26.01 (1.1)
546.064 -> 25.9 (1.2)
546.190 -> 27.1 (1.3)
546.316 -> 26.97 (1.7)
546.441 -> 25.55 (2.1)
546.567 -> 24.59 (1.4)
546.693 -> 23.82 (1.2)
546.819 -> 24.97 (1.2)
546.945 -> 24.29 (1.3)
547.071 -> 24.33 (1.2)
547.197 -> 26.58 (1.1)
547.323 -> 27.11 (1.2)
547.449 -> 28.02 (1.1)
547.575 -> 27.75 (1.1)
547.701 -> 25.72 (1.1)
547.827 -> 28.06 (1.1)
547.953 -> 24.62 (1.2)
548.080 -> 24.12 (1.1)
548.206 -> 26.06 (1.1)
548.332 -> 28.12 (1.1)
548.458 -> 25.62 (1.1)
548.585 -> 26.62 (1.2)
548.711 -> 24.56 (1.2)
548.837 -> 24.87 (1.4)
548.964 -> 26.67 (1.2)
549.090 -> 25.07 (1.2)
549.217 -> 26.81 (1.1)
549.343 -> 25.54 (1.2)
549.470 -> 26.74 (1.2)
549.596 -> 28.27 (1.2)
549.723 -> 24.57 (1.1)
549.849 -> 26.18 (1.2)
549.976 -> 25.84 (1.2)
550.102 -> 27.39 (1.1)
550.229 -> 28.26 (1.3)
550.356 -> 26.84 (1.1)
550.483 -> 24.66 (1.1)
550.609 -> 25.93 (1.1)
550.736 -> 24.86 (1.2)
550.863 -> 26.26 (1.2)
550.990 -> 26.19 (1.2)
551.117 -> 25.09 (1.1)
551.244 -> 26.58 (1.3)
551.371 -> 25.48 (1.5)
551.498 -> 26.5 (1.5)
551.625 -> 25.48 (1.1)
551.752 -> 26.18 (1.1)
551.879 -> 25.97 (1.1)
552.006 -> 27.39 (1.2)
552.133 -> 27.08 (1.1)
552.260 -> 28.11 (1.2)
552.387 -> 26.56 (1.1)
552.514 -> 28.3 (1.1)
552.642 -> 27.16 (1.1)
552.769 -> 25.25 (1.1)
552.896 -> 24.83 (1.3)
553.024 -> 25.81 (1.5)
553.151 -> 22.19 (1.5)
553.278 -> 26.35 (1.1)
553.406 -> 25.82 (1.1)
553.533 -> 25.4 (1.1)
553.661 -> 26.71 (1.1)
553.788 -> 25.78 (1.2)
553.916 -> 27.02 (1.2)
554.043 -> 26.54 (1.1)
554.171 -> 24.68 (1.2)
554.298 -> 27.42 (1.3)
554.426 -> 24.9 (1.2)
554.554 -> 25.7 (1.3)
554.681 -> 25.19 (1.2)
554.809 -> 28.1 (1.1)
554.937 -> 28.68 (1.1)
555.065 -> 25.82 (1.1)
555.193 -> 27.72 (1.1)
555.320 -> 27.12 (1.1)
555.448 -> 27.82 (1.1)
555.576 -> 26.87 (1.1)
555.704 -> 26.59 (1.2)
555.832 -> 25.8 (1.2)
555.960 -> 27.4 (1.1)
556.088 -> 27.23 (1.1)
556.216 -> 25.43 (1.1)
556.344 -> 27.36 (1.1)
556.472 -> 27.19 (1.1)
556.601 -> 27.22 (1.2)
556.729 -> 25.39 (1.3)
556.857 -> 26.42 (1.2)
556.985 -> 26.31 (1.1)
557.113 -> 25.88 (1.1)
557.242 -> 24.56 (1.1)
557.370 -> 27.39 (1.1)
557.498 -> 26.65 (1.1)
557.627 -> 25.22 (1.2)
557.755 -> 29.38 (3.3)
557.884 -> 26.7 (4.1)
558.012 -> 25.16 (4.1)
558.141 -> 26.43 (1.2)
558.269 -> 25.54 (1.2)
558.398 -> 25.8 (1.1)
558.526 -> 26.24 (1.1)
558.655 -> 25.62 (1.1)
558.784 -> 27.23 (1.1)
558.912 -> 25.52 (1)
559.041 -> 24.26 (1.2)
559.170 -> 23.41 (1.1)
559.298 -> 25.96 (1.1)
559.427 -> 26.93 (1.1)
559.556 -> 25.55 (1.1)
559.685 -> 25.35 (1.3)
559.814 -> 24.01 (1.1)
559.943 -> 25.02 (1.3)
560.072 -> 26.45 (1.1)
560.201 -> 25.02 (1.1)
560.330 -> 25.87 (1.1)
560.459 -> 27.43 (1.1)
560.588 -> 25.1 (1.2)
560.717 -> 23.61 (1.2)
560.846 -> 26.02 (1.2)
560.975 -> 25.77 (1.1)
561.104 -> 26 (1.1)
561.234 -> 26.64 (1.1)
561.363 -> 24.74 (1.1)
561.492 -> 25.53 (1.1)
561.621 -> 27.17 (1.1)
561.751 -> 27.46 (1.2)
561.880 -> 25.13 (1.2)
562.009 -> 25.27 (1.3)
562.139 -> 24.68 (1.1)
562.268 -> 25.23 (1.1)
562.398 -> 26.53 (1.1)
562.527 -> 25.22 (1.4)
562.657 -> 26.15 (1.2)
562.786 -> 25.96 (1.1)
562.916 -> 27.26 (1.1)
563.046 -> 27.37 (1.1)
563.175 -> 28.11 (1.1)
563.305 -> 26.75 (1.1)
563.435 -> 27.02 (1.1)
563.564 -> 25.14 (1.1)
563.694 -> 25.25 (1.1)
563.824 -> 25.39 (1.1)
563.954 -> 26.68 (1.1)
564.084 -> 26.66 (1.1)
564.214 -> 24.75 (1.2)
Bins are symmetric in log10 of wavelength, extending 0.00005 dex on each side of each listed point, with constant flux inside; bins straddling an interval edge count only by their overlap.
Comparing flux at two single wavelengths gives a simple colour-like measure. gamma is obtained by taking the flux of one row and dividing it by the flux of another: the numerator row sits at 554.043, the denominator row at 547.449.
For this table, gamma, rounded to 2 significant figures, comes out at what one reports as 0.95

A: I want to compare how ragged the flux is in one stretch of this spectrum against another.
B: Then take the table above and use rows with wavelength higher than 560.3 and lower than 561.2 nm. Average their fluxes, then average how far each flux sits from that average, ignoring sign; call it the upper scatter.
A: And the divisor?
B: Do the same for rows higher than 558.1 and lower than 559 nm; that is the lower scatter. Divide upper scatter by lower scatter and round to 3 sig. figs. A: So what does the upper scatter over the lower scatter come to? 1.53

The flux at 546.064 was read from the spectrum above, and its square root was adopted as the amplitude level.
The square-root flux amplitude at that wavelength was 5.09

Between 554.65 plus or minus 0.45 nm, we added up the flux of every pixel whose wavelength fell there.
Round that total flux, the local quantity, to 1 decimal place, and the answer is 185.8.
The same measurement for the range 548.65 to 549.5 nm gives 180.3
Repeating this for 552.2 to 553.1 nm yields 186.0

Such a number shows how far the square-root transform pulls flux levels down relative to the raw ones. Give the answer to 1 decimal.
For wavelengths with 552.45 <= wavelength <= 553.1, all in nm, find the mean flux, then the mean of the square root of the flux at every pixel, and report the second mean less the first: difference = -21.1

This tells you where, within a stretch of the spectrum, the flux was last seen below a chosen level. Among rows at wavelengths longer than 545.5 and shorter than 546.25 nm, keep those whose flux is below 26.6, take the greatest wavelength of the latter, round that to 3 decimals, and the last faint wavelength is 546.064 nm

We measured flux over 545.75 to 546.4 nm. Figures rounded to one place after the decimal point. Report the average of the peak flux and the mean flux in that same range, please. 26.7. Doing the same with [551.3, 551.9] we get 26.2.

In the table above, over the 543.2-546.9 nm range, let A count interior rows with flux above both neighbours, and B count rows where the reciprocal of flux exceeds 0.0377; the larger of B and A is 21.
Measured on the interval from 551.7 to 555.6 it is 15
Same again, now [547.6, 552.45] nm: 23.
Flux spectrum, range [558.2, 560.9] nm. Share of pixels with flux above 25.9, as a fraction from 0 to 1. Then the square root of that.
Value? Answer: 0.58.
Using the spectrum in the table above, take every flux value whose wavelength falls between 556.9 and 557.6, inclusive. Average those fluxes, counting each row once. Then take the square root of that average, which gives 5.11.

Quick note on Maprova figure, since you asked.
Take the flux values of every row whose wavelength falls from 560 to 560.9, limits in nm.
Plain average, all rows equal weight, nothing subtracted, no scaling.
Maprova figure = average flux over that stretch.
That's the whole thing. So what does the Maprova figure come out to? 25.6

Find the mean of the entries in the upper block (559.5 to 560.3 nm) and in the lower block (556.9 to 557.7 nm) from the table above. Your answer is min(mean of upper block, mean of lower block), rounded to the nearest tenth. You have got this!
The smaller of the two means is 25.2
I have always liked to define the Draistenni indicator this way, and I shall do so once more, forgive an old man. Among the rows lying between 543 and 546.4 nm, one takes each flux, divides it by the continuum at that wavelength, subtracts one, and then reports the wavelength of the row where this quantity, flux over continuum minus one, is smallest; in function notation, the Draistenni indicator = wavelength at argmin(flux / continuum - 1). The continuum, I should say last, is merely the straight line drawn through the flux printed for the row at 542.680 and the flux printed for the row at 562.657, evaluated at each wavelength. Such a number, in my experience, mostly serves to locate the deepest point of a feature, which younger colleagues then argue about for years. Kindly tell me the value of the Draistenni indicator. 545.059 nm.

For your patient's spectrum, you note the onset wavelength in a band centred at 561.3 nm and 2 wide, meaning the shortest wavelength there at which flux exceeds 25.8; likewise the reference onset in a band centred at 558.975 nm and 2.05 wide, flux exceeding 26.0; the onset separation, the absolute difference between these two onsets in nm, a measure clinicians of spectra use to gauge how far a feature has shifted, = 2.19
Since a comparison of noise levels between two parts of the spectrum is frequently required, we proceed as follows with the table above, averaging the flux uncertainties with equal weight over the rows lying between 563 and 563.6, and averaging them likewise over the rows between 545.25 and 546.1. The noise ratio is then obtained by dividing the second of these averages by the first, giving 1.14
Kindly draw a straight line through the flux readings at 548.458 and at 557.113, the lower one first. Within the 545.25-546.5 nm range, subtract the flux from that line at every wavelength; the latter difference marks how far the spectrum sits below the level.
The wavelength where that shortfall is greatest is 546.441 nm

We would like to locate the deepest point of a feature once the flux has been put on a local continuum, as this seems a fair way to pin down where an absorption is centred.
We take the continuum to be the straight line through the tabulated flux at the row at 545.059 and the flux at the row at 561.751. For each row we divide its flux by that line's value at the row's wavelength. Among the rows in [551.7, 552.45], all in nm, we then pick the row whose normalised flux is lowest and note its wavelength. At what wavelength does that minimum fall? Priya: 551.879 nm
